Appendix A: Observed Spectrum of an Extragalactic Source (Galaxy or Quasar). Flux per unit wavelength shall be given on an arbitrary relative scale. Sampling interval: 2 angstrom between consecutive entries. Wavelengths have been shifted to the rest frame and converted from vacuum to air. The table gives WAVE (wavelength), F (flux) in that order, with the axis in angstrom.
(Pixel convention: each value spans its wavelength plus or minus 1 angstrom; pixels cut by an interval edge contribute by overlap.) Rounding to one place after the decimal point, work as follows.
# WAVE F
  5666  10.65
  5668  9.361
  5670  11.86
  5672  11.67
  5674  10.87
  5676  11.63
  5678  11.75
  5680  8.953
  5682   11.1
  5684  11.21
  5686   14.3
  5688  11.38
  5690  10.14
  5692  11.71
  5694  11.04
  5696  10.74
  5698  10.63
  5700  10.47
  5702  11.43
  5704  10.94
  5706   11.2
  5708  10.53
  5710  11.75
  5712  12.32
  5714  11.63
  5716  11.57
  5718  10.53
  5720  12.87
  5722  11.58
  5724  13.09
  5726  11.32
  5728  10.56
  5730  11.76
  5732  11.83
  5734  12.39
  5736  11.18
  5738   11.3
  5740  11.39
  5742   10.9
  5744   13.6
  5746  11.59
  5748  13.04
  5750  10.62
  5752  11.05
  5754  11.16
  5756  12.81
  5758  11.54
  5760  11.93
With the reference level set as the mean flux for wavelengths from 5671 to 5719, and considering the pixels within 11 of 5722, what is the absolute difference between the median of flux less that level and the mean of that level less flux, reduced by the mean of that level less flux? 1.4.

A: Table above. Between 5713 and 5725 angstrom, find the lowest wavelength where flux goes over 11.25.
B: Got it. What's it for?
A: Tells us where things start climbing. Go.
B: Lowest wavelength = 5714 angstrom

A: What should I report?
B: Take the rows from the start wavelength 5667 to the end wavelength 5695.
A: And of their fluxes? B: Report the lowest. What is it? 8.953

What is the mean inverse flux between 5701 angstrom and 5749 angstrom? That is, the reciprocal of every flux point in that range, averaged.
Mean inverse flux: 0.0860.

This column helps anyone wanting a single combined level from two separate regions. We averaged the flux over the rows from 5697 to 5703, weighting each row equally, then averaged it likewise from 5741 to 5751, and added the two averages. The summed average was 22.8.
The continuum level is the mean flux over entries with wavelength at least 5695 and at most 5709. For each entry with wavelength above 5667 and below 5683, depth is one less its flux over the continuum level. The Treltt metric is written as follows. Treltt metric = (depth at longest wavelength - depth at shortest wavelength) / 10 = -0.016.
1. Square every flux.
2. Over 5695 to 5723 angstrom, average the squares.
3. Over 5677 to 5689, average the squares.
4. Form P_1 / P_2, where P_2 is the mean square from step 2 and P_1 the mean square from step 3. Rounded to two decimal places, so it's 1.04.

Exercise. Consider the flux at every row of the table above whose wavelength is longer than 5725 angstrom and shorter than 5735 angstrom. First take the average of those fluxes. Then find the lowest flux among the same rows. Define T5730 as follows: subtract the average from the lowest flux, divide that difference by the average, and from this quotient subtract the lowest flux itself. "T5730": -10.6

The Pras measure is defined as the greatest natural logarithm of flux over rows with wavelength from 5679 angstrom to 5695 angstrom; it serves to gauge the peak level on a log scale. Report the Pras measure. 2.66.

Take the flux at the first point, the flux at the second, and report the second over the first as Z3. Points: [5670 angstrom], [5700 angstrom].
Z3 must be 0.88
